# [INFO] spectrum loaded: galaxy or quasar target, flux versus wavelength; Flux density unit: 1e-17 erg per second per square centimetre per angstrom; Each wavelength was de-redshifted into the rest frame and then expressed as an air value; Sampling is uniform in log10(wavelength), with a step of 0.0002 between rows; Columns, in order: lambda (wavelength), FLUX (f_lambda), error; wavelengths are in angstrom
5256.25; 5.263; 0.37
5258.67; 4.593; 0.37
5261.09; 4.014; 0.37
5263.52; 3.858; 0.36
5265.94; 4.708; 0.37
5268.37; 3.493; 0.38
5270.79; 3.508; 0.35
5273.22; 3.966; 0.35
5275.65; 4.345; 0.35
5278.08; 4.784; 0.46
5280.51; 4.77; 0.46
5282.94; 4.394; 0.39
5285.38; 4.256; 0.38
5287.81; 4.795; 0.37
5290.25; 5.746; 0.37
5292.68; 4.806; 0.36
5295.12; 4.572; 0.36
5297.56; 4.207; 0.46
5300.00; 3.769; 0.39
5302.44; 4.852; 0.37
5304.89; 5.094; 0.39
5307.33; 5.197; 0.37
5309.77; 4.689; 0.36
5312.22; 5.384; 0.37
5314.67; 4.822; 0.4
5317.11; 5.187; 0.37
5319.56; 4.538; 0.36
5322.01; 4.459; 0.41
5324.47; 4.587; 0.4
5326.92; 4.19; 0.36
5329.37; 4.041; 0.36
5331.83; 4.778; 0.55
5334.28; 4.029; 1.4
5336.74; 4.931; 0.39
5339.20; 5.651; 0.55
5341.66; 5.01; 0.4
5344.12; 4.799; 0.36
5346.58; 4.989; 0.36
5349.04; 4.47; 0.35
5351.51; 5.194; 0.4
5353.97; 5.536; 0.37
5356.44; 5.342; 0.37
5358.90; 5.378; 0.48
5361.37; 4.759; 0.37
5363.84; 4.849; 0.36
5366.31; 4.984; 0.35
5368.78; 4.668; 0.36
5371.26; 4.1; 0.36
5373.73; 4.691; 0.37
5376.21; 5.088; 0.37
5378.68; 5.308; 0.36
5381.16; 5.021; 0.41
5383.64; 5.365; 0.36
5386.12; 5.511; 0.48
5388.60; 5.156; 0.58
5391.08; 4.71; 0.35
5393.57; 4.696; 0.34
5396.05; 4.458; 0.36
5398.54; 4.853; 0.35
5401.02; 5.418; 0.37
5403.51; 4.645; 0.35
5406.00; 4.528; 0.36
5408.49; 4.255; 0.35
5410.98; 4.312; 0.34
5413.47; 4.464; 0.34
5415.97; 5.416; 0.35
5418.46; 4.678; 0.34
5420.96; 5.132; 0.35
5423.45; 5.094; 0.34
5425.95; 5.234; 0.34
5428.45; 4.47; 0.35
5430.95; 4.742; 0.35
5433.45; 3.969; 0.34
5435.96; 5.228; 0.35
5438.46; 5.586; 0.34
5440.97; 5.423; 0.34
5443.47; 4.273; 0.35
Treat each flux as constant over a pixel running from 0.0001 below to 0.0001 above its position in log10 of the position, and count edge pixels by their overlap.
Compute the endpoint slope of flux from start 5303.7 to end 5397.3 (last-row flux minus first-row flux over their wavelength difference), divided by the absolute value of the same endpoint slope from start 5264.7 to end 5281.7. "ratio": -1.6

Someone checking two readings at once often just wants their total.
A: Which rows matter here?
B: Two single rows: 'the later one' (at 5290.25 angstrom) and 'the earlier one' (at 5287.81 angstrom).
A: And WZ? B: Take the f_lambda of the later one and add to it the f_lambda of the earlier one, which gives 10.5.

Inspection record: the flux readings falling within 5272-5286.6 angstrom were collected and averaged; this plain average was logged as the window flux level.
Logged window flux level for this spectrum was 4.42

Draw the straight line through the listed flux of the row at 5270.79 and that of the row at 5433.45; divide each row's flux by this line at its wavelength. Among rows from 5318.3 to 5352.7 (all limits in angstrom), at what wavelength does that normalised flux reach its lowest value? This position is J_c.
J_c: 5334.28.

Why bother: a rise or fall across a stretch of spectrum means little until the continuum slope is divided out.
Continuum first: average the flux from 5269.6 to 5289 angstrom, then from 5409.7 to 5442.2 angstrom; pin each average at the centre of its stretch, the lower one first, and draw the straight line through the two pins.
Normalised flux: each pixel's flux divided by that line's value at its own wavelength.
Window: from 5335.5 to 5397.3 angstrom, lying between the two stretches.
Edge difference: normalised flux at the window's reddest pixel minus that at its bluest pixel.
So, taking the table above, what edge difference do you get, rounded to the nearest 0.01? -0.15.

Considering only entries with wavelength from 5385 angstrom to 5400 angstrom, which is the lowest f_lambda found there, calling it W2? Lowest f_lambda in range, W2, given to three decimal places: 4.458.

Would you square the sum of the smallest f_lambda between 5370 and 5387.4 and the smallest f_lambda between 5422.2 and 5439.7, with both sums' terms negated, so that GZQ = 65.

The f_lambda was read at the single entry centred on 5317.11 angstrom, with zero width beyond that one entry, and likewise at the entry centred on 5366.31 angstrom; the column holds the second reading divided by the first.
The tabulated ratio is 0.96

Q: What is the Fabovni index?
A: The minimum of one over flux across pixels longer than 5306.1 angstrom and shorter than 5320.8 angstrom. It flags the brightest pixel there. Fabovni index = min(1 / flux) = 0.186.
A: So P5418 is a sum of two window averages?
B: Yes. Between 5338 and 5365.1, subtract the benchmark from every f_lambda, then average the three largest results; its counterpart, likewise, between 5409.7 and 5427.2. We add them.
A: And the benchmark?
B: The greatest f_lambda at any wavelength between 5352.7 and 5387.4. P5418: -0.29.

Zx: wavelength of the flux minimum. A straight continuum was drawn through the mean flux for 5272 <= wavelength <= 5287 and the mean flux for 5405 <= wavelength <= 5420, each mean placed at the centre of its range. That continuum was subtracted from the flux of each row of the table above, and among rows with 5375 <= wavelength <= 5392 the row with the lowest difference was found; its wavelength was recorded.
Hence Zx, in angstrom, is 5391.08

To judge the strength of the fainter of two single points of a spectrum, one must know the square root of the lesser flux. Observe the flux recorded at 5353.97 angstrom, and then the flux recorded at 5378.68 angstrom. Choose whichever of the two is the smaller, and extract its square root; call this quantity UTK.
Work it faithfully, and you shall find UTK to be 2.30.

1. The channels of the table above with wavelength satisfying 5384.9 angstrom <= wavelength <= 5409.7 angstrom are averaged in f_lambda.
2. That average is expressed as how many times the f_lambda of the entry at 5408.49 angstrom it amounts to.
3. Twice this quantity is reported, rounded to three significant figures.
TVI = 2.27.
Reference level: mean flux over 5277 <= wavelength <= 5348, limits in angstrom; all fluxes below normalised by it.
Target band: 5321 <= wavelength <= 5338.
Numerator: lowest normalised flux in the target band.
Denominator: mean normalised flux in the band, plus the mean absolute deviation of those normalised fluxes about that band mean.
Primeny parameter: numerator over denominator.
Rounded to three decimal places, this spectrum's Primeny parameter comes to 0.853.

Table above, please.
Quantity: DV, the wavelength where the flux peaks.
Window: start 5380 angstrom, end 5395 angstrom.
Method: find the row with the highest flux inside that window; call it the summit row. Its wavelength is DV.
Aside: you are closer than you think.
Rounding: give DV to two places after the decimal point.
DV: 5386.12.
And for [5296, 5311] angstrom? 5307.33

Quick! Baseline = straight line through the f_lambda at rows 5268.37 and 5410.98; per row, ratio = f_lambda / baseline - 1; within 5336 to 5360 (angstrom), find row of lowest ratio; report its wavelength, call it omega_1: 5349.04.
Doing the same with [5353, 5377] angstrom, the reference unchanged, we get 5371.26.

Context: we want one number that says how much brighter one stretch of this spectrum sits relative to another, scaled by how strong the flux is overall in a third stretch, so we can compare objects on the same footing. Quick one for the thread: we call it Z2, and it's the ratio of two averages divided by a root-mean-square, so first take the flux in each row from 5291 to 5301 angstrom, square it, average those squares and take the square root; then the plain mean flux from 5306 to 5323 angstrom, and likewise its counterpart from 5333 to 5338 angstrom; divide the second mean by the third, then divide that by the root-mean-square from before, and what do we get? 0.251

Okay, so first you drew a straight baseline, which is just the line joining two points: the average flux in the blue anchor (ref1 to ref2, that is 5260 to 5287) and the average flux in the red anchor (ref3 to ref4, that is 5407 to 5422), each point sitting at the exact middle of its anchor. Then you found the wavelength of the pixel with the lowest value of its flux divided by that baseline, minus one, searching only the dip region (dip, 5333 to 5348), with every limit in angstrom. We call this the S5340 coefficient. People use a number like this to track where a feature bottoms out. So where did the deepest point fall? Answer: 5334.28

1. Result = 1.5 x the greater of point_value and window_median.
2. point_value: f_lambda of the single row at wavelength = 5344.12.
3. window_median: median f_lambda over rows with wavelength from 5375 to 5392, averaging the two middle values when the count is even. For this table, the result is 7.73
